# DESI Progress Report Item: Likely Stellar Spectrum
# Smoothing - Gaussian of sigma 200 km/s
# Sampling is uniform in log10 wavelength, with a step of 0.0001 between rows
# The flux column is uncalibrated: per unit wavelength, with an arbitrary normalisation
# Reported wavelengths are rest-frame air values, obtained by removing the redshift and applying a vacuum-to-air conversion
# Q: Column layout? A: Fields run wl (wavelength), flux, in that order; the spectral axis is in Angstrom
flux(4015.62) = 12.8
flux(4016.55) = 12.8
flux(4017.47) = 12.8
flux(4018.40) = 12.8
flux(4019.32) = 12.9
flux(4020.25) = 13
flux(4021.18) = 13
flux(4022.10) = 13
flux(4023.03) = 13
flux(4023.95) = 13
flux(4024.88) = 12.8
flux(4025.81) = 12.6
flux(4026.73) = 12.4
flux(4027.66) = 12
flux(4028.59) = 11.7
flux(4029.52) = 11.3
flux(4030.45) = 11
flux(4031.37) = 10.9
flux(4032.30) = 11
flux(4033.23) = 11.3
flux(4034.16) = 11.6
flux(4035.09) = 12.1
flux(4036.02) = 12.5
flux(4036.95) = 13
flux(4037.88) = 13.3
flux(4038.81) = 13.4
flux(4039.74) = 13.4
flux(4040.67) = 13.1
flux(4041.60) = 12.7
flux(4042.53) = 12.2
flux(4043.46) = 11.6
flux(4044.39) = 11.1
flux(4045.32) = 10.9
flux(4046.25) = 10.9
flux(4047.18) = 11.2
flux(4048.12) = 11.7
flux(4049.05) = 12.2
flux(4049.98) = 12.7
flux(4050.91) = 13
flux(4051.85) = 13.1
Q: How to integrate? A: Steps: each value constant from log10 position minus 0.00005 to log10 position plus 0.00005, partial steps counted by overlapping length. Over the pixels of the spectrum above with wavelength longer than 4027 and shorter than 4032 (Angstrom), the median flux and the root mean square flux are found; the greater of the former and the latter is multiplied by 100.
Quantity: 1139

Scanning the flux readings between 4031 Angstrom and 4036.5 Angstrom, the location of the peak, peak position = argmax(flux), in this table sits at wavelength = 4036.02 Angstrom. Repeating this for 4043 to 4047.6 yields 4043.46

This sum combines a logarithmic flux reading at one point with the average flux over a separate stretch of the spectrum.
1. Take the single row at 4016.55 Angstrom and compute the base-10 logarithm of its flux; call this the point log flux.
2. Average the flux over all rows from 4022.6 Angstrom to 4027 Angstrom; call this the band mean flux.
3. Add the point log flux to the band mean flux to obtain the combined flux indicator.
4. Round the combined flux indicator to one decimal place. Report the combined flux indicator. 13.9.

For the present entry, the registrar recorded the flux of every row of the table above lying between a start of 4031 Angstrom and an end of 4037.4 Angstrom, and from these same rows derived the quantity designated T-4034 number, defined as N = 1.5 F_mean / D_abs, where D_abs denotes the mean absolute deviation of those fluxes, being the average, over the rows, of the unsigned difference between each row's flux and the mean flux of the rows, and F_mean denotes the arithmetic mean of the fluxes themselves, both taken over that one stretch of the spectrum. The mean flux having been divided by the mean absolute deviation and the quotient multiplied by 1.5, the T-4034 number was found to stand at 27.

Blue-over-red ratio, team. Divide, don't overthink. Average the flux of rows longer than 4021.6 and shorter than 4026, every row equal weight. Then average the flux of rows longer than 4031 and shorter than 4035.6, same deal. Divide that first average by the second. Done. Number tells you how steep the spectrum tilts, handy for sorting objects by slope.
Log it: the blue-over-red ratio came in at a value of 1.13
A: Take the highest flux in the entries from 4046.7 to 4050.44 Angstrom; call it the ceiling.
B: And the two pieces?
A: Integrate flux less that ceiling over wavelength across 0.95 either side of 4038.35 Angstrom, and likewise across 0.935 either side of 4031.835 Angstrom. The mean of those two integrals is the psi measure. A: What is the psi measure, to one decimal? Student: -1.0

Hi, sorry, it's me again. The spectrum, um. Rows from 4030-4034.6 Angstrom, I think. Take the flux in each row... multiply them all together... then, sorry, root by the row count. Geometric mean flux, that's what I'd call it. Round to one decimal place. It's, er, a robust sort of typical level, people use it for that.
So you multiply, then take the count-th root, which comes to 11.2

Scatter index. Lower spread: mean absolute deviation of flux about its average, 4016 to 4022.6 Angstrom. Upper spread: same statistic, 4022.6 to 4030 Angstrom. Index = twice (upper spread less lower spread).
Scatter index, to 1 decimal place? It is 0.9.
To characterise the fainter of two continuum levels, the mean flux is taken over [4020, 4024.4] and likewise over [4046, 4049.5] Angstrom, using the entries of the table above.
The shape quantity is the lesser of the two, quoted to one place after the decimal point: 11.5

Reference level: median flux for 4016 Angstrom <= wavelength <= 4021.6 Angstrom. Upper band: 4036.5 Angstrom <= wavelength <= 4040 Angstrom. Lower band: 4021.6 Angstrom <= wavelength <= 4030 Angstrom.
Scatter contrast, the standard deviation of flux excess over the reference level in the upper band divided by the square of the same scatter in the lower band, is 0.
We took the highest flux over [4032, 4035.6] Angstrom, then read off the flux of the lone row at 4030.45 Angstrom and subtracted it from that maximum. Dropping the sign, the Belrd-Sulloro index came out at 1.1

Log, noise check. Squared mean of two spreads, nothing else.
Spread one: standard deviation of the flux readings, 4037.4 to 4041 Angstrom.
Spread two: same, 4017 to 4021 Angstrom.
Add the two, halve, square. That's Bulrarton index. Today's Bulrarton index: 0.01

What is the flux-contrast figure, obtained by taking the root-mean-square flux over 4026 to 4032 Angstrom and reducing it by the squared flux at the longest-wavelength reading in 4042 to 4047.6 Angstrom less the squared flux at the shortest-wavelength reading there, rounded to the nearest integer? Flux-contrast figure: 35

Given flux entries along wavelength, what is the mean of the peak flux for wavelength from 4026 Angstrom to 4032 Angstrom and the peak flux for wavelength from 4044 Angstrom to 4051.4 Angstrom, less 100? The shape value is -87.3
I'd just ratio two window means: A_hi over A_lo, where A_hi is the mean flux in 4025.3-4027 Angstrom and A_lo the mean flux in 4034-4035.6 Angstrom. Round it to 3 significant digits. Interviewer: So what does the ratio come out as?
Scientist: 1.05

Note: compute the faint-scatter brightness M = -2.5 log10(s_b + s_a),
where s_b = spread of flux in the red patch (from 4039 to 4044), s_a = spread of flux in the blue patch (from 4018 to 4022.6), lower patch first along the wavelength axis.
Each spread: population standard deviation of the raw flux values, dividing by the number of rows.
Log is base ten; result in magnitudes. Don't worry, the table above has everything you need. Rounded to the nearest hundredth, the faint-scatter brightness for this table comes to 0.35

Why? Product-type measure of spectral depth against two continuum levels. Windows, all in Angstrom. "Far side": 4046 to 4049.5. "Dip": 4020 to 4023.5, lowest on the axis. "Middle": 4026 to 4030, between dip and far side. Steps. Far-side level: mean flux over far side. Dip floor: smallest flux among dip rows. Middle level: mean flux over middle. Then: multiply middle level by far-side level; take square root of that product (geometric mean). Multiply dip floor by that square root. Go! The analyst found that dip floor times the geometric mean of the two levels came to 152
